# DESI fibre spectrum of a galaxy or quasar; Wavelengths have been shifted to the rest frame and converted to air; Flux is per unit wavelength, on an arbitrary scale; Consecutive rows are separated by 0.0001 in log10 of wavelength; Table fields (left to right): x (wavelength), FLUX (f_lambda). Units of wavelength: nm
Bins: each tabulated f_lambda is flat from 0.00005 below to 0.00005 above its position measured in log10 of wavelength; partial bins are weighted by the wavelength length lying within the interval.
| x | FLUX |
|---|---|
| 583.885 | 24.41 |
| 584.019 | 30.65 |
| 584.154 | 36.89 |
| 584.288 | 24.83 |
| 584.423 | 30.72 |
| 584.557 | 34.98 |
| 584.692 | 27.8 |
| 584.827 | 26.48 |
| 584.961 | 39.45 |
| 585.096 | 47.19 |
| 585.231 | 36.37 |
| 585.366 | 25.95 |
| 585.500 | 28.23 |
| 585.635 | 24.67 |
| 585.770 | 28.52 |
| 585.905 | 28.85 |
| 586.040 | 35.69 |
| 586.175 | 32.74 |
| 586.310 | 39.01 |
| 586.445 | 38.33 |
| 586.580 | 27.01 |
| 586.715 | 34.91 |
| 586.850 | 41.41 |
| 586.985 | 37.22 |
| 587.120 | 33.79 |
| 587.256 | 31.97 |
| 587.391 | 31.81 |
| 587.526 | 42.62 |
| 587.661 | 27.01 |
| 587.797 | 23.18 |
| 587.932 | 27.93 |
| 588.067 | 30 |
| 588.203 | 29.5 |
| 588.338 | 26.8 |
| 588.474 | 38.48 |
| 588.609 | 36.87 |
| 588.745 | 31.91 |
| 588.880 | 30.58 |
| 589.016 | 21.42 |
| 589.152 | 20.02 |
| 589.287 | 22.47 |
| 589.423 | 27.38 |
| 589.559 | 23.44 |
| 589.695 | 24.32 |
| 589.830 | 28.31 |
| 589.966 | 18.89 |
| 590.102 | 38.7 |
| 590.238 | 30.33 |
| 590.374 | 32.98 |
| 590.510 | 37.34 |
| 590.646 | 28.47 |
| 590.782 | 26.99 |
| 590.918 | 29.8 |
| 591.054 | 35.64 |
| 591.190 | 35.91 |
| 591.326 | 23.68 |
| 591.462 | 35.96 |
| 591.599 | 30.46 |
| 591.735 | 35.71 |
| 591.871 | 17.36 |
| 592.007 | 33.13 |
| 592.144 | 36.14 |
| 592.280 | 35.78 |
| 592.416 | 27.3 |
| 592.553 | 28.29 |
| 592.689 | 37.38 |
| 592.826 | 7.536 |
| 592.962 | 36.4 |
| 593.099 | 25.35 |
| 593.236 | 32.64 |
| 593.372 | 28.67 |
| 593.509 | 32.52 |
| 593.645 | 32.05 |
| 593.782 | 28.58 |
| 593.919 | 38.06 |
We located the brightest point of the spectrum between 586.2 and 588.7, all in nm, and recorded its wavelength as 587.526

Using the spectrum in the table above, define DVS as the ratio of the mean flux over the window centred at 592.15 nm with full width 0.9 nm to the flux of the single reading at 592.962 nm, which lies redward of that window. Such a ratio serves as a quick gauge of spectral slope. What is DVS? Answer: 0.84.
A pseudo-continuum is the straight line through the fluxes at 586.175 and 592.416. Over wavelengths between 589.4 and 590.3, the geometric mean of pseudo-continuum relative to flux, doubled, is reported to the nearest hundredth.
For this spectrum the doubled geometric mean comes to 2.21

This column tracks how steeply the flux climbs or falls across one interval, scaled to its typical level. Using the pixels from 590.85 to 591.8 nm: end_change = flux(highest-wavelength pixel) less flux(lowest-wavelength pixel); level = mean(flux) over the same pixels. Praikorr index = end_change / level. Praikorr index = 0.18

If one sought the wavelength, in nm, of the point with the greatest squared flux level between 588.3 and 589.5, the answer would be 588.474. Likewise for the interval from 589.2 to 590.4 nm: 590.102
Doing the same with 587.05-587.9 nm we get 587.526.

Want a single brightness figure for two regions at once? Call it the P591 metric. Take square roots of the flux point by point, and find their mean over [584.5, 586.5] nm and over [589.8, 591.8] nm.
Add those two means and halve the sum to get 5.64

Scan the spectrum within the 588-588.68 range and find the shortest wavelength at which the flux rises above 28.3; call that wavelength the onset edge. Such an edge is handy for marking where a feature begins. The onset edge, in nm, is 588.067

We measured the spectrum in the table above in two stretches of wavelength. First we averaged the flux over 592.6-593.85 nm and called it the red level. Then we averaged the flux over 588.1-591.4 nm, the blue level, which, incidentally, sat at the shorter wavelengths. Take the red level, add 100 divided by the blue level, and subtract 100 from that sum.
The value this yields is -67.6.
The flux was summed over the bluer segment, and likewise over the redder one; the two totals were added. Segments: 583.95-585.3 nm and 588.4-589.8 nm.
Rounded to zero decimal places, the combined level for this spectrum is 612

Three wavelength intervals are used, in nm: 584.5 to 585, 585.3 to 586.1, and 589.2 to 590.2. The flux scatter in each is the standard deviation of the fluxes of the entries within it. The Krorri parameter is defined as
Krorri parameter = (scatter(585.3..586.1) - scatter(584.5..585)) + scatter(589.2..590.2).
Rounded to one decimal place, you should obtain 4.0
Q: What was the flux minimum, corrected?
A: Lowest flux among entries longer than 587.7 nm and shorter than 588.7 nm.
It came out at 23.18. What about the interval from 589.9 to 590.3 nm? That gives 18.89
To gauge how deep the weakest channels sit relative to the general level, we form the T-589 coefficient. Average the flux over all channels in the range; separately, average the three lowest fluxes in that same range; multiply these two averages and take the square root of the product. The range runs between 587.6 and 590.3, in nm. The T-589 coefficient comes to 24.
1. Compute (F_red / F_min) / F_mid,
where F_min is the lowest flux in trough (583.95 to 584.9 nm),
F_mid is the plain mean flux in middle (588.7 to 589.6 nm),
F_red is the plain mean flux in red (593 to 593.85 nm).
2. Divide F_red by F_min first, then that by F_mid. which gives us 0.048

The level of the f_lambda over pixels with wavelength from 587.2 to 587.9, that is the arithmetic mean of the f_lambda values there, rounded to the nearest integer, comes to 31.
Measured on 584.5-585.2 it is 35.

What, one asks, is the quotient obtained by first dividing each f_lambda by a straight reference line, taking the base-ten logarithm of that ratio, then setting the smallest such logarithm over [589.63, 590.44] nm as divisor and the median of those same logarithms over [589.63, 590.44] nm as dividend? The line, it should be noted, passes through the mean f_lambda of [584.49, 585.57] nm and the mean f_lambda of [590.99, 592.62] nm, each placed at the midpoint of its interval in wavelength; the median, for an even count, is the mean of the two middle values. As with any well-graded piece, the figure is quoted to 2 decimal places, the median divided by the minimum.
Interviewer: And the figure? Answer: 0.16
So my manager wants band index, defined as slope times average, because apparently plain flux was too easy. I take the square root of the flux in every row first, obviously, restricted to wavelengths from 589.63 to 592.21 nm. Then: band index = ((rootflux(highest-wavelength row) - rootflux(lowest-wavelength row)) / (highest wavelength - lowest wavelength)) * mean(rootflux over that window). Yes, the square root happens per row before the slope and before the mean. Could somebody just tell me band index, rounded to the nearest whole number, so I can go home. 2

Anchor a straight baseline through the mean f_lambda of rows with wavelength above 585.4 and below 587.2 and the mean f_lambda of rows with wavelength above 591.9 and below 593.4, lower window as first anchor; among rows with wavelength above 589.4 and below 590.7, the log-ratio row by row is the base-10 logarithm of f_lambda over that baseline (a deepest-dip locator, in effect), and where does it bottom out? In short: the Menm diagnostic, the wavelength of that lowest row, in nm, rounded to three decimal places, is 589.966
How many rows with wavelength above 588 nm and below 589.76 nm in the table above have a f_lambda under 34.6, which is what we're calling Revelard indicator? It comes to 11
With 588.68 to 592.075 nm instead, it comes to 19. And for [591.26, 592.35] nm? 4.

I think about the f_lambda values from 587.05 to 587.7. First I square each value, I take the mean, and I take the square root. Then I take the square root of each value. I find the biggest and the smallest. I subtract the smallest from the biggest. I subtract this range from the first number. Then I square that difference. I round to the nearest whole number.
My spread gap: 1056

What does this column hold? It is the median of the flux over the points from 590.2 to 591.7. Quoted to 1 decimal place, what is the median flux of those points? 30.5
